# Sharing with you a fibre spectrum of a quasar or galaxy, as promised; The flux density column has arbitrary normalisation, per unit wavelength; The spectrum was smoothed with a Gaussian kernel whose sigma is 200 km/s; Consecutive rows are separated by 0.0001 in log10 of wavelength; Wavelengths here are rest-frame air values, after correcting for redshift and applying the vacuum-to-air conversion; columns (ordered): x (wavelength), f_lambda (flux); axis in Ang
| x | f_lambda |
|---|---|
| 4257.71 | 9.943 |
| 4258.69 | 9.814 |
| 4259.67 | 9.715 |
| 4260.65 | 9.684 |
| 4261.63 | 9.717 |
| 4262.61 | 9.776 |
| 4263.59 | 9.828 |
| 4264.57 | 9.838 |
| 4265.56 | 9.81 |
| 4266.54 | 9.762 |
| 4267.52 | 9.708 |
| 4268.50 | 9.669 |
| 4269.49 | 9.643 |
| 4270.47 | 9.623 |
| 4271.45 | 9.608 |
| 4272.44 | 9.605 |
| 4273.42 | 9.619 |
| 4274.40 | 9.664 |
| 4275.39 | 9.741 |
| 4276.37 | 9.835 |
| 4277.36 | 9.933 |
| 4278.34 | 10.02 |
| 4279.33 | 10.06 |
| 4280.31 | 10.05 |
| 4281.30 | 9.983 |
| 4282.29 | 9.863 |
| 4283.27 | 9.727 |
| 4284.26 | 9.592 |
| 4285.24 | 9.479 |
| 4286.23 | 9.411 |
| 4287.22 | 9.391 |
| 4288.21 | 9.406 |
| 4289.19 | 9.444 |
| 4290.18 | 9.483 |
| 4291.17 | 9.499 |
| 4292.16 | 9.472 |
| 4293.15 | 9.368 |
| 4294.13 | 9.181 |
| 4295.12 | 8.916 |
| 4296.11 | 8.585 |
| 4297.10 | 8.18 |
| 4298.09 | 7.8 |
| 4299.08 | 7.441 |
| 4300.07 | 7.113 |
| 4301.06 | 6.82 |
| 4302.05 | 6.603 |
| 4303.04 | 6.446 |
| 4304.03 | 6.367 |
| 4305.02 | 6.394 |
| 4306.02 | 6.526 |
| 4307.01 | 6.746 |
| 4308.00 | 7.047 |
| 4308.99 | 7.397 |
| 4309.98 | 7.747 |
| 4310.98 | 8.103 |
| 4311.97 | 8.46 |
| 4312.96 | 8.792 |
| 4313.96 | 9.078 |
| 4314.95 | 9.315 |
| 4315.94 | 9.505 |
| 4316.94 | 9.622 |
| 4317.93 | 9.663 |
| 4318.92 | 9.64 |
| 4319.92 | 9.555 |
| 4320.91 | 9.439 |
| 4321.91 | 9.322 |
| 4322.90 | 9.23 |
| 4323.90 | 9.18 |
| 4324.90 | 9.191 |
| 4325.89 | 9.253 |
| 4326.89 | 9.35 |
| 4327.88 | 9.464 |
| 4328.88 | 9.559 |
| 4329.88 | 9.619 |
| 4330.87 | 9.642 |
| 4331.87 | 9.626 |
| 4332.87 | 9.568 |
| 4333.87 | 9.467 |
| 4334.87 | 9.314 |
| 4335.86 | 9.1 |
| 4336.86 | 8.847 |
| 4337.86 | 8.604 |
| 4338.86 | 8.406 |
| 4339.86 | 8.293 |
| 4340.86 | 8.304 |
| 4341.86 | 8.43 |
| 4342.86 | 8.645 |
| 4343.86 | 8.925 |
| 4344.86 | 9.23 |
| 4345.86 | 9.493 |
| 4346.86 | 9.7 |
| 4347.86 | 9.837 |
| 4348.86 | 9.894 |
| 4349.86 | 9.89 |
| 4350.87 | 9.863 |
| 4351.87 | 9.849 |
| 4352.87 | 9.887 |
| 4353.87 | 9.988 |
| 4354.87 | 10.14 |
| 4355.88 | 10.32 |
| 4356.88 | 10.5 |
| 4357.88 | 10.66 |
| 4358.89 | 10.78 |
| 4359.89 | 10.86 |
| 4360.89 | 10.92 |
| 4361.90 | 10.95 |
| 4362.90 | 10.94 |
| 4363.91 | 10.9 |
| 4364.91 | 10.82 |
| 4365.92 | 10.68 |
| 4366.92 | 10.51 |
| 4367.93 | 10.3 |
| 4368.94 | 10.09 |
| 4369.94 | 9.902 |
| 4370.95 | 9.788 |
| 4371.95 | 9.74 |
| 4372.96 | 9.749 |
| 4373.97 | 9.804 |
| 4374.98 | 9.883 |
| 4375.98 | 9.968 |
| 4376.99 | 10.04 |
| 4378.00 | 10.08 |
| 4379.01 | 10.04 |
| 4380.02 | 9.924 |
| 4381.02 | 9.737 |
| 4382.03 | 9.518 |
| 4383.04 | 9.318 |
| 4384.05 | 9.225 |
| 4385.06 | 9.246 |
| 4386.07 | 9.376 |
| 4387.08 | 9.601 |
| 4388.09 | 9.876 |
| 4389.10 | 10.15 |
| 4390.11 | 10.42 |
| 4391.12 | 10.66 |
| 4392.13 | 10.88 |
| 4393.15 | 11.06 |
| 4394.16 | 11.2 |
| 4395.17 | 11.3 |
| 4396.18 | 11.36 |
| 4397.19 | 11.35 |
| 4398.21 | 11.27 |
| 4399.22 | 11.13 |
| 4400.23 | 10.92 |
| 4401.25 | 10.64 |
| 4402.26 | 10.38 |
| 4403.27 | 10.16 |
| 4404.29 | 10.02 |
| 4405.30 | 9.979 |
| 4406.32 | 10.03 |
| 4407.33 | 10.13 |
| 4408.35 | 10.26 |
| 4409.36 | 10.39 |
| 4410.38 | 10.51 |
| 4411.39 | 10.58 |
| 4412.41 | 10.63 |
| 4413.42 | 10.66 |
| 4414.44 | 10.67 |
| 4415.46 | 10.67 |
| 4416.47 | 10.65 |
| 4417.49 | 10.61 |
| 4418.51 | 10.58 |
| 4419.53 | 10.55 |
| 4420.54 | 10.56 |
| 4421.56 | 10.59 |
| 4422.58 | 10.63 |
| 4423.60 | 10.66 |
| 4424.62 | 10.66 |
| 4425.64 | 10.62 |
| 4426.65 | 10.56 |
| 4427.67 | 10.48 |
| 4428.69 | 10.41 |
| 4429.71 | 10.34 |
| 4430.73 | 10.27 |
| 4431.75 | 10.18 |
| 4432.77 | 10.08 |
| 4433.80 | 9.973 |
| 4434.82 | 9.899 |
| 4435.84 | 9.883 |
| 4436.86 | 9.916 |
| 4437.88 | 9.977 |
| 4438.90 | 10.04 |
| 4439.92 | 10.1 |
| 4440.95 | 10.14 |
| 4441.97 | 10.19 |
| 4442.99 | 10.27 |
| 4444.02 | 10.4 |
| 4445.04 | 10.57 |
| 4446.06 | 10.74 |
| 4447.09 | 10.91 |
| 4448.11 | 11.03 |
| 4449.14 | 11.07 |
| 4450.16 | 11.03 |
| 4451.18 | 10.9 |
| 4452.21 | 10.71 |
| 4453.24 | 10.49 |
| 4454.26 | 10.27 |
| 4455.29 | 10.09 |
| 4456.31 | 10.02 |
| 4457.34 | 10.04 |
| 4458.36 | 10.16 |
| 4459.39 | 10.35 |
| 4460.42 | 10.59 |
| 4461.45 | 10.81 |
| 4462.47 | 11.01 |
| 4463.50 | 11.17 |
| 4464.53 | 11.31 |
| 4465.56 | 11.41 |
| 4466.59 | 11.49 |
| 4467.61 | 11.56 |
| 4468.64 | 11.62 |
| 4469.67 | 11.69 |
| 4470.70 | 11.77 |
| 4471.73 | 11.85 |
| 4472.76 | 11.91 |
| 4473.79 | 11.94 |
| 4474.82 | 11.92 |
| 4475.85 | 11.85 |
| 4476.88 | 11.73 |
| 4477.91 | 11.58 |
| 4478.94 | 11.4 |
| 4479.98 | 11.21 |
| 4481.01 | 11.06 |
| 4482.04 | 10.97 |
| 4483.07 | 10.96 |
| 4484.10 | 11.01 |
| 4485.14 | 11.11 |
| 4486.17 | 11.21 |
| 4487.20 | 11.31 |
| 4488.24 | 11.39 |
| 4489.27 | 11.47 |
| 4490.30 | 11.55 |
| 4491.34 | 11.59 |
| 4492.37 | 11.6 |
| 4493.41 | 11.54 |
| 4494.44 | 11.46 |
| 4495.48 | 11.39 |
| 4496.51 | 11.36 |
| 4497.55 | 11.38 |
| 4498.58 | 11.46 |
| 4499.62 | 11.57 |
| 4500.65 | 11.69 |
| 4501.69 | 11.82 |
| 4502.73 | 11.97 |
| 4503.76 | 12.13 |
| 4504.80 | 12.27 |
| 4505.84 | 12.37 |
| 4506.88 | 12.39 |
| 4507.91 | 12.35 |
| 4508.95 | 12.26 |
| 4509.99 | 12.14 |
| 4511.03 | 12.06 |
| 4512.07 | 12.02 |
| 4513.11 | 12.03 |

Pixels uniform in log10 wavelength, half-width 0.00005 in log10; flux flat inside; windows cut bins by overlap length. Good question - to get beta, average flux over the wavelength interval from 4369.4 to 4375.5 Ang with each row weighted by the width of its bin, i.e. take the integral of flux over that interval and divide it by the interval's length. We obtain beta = 9.8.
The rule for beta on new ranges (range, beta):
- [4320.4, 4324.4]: 9.3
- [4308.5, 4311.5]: 7.7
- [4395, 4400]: 11.3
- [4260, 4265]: 9.8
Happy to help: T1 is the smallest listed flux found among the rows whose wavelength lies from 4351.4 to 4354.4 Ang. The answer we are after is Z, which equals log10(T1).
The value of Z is 0.99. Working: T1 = 9.849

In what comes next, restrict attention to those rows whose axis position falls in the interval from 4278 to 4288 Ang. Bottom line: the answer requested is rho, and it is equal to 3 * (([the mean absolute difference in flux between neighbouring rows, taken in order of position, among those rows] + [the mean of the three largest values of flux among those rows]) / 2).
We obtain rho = 15.2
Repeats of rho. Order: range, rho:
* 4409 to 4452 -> 16.7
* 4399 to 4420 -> 16.5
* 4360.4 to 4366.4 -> 16.5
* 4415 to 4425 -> 16.0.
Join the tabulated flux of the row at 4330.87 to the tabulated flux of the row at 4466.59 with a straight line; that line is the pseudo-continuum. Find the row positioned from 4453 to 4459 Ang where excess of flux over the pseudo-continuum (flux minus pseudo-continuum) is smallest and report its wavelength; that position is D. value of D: 4456.31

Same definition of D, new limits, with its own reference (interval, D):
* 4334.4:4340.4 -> 4339.86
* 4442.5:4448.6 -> 4442.99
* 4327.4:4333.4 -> 4327.88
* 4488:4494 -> 4488.24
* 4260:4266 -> 4260.65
